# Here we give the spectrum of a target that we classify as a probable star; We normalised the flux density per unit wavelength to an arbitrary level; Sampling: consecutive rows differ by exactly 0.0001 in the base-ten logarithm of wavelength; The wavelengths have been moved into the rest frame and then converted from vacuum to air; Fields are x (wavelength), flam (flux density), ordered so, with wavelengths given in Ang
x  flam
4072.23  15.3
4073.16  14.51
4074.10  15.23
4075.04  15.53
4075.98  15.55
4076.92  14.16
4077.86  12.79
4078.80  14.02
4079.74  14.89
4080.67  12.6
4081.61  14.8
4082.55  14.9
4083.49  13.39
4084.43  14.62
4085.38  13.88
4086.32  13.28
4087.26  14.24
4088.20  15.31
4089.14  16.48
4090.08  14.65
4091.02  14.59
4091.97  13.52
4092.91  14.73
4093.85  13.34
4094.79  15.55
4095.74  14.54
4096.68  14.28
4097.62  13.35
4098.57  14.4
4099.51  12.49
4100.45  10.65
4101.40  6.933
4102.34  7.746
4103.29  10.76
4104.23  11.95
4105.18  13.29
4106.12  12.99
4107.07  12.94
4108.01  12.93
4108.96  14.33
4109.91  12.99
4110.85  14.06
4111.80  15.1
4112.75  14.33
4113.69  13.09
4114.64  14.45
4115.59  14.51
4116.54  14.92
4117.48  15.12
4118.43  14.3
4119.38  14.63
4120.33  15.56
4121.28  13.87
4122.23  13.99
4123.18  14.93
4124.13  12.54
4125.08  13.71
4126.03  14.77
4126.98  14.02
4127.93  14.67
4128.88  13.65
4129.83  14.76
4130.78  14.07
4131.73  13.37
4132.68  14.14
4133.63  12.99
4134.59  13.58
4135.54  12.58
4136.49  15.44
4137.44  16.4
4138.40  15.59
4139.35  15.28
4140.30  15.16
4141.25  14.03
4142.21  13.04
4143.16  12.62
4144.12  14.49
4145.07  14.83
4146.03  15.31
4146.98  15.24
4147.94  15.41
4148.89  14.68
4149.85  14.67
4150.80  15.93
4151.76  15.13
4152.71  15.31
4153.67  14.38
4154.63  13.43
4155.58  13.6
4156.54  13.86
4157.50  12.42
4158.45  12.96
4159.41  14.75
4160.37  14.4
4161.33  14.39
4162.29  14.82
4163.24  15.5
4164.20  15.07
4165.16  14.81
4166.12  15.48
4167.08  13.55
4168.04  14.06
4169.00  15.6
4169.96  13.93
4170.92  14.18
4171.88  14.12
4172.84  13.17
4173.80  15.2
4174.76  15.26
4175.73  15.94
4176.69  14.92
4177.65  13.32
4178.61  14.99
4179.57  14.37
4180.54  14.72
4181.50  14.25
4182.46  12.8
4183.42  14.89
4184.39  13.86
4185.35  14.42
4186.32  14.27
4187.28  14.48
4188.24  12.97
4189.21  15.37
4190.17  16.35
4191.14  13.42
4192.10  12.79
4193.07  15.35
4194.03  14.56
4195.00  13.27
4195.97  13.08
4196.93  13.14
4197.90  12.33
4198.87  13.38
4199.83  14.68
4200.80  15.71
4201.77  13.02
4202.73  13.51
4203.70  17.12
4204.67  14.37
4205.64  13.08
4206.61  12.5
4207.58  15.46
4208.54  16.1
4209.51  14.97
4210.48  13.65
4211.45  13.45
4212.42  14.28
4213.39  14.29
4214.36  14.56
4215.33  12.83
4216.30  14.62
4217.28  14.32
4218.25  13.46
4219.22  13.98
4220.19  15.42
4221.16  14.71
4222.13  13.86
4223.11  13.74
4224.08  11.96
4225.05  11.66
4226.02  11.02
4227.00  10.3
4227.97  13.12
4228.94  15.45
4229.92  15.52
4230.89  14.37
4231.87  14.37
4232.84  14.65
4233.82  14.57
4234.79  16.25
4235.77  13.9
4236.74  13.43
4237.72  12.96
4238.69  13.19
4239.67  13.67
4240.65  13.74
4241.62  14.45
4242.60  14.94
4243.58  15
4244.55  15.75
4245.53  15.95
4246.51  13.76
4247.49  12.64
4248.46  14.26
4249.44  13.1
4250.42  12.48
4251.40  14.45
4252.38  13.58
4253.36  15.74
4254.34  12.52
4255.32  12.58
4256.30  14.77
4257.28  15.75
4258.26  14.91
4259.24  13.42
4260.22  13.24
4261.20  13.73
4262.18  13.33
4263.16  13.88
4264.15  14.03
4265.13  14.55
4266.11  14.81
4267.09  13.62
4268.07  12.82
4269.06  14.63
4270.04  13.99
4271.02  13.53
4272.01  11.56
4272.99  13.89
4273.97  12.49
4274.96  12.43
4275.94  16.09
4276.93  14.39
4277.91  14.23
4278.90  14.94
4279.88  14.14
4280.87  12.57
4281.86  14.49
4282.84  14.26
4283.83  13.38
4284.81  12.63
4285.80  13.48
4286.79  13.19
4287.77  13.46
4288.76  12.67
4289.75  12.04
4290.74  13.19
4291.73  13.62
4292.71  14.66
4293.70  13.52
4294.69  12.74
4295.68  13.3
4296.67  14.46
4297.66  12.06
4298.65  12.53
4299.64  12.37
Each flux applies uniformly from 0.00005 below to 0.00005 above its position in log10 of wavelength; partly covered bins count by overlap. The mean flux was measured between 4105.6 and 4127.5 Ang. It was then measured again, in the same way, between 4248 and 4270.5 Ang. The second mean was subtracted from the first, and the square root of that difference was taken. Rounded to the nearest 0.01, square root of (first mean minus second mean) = 0.41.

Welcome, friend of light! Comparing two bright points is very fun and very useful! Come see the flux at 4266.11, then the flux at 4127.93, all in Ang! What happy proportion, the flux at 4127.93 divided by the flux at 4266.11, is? 0.99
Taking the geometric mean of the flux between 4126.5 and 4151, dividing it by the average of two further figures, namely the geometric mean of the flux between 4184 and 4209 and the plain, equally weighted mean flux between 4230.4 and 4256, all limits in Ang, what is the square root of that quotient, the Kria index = 1.01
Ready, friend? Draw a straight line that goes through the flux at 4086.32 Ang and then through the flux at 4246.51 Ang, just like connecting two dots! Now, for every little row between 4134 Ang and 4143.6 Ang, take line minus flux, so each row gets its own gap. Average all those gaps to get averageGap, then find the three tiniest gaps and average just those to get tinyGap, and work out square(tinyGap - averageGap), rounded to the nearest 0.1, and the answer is 2.1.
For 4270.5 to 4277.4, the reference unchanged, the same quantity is 1.7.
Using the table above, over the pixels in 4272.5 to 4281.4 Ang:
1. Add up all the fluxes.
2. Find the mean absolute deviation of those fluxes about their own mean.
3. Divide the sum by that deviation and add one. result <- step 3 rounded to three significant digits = 133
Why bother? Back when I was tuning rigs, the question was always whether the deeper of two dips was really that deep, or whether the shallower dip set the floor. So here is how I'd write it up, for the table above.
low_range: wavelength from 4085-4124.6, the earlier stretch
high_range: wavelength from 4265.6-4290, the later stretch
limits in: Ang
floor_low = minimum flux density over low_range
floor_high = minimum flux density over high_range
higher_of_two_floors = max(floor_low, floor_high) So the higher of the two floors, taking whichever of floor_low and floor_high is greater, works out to 11.6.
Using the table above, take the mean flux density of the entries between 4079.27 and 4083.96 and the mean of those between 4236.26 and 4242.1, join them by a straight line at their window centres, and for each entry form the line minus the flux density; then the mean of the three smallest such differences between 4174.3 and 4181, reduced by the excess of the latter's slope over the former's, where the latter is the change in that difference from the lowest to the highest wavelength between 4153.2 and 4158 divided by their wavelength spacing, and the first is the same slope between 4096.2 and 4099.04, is -2.2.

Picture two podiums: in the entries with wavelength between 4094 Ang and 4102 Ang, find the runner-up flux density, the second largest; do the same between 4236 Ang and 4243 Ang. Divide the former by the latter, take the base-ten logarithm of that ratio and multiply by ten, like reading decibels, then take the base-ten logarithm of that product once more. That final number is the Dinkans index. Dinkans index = -1.6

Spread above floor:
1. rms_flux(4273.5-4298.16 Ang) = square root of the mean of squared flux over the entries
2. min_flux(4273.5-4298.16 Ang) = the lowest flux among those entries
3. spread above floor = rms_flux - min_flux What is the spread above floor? 1.53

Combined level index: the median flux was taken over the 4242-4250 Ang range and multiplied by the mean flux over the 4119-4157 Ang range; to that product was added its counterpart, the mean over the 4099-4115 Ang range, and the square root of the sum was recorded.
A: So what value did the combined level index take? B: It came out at 14.9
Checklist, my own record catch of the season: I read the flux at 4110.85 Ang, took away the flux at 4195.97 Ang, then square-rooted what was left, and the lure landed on 1.0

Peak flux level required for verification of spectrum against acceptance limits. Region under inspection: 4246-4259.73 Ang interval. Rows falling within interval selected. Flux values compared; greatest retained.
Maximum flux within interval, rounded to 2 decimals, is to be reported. 15.75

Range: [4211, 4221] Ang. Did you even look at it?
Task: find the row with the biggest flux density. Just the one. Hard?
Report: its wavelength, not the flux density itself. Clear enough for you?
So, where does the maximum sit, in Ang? 4220.19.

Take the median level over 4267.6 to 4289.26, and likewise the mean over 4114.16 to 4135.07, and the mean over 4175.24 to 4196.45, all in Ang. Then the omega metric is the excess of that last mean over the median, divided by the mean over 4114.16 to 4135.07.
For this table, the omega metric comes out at 0.055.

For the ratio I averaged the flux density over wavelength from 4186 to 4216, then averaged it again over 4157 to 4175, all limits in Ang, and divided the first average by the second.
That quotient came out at 0.98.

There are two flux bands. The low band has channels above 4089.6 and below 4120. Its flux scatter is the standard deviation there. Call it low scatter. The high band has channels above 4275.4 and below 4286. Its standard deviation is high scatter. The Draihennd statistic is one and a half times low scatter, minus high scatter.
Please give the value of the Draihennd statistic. 1.9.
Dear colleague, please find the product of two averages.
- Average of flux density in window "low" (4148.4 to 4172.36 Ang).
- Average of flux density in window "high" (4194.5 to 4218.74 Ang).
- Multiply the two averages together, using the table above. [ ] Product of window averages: 203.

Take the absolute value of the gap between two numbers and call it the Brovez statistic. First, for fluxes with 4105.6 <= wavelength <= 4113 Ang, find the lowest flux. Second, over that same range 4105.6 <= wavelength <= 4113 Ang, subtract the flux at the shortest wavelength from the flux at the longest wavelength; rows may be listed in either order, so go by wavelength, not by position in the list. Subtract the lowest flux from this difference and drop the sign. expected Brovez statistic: 11.6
